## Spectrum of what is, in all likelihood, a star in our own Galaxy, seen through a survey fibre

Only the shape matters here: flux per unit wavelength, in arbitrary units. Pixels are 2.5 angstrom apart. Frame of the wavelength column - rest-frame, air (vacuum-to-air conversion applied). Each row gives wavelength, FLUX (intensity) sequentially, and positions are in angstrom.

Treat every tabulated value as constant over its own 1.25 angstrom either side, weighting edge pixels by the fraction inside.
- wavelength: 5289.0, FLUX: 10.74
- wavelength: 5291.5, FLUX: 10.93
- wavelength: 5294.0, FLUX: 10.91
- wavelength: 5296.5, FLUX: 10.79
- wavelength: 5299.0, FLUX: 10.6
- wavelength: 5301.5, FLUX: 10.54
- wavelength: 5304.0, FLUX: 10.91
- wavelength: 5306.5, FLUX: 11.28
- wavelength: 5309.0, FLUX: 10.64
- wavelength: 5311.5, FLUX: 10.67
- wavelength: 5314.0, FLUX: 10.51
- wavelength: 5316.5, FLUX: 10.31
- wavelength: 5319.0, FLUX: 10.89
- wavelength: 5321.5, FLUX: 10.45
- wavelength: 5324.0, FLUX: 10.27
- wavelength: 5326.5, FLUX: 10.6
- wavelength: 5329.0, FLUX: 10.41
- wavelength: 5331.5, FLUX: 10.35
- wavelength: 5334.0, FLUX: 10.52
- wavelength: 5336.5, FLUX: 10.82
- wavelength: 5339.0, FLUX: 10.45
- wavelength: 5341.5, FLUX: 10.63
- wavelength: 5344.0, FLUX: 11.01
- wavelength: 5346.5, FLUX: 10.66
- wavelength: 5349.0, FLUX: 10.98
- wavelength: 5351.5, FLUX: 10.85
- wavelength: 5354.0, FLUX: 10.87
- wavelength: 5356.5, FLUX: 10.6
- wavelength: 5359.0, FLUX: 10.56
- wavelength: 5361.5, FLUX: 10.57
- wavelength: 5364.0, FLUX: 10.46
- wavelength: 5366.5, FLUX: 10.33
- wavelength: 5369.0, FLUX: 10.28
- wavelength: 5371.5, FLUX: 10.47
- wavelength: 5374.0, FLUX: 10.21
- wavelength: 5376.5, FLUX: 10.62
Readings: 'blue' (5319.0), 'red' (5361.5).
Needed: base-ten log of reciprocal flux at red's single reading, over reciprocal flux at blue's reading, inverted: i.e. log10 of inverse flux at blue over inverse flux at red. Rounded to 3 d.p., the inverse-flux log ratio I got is -0.013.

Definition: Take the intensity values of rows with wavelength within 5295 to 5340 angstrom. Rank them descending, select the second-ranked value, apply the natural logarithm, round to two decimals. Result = 2.39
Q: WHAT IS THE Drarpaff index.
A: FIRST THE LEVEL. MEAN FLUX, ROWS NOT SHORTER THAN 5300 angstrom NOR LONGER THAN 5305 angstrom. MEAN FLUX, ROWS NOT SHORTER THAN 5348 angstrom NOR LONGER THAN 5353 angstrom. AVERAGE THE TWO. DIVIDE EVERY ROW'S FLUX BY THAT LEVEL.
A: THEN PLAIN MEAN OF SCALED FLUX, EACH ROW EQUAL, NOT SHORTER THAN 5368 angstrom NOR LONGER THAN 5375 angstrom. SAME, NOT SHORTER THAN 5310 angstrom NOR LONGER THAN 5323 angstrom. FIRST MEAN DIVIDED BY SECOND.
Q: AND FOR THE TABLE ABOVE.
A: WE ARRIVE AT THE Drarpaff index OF 0.98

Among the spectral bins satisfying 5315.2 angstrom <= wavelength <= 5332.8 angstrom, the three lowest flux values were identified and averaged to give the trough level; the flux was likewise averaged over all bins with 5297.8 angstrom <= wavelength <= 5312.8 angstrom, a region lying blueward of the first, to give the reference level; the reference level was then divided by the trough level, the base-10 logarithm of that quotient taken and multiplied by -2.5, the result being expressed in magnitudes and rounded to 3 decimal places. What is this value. -0.048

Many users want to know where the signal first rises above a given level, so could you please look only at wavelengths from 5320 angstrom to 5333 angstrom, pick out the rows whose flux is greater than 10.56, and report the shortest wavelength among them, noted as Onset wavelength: 5326.5 angstrom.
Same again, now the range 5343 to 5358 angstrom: 5344.0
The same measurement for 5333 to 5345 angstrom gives 5336.5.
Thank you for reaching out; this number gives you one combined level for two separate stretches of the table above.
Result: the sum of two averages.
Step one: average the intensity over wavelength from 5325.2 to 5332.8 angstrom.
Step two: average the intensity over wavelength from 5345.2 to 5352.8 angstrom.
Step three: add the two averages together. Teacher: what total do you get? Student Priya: 21.3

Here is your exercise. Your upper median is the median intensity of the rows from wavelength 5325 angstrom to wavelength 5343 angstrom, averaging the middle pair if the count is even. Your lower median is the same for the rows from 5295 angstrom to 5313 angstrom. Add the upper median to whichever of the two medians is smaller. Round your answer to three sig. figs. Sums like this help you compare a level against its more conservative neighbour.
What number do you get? 21.0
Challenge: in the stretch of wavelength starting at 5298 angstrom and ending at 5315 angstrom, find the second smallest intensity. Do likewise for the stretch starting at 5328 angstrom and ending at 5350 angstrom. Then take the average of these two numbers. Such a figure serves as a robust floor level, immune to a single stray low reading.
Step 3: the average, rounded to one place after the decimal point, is 10.5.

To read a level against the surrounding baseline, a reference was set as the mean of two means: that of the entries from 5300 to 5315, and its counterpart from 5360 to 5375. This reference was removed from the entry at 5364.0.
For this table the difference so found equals -0.1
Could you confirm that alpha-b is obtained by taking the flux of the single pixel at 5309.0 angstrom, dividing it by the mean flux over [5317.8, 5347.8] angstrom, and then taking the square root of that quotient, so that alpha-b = 1.00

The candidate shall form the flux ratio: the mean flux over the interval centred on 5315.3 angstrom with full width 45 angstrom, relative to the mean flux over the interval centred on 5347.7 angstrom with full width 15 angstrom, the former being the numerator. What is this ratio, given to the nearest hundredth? 0.98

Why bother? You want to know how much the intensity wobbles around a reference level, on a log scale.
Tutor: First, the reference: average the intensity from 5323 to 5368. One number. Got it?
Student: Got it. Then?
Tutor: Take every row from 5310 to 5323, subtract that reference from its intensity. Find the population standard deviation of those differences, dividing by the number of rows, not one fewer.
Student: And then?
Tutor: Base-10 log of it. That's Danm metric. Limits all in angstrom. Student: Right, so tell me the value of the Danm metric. -0.70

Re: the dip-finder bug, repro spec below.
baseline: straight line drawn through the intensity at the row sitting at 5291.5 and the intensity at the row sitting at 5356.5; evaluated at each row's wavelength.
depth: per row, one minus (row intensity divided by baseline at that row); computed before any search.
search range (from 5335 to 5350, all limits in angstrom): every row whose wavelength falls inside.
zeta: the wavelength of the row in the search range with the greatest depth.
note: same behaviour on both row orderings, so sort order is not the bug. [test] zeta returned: 5339.0 angstrom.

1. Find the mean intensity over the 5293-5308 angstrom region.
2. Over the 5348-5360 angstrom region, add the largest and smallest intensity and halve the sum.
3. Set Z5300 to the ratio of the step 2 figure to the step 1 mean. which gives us 0.99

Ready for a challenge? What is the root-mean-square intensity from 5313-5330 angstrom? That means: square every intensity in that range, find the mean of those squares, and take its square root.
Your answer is 10.5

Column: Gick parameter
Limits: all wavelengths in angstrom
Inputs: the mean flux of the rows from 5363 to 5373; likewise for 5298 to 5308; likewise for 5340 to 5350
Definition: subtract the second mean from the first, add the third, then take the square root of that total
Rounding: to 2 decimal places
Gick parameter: 3.22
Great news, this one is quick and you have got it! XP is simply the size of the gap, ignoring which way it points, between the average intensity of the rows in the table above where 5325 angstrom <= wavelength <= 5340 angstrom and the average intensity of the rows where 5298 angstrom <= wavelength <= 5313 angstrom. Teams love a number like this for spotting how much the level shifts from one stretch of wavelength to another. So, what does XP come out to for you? 0.25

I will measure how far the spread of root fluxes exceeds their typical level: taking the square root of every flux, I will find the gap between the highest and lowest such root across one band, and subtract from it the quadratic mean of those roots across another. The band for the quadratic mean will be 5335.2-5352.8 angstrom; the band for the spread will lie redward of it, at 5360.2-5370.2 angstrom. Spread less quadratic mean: -3.24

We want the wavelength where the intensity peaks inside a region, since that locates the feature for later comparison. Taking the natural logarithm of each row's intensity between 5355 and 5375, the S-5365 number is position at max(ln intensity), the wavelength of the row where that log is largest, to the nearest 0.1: 5356.5 angstrom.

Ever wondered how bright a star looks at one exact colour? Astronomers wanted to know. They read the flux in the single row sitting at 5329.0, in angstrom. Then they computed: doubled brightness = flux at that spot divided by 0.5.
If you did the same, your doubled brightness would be 20.8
